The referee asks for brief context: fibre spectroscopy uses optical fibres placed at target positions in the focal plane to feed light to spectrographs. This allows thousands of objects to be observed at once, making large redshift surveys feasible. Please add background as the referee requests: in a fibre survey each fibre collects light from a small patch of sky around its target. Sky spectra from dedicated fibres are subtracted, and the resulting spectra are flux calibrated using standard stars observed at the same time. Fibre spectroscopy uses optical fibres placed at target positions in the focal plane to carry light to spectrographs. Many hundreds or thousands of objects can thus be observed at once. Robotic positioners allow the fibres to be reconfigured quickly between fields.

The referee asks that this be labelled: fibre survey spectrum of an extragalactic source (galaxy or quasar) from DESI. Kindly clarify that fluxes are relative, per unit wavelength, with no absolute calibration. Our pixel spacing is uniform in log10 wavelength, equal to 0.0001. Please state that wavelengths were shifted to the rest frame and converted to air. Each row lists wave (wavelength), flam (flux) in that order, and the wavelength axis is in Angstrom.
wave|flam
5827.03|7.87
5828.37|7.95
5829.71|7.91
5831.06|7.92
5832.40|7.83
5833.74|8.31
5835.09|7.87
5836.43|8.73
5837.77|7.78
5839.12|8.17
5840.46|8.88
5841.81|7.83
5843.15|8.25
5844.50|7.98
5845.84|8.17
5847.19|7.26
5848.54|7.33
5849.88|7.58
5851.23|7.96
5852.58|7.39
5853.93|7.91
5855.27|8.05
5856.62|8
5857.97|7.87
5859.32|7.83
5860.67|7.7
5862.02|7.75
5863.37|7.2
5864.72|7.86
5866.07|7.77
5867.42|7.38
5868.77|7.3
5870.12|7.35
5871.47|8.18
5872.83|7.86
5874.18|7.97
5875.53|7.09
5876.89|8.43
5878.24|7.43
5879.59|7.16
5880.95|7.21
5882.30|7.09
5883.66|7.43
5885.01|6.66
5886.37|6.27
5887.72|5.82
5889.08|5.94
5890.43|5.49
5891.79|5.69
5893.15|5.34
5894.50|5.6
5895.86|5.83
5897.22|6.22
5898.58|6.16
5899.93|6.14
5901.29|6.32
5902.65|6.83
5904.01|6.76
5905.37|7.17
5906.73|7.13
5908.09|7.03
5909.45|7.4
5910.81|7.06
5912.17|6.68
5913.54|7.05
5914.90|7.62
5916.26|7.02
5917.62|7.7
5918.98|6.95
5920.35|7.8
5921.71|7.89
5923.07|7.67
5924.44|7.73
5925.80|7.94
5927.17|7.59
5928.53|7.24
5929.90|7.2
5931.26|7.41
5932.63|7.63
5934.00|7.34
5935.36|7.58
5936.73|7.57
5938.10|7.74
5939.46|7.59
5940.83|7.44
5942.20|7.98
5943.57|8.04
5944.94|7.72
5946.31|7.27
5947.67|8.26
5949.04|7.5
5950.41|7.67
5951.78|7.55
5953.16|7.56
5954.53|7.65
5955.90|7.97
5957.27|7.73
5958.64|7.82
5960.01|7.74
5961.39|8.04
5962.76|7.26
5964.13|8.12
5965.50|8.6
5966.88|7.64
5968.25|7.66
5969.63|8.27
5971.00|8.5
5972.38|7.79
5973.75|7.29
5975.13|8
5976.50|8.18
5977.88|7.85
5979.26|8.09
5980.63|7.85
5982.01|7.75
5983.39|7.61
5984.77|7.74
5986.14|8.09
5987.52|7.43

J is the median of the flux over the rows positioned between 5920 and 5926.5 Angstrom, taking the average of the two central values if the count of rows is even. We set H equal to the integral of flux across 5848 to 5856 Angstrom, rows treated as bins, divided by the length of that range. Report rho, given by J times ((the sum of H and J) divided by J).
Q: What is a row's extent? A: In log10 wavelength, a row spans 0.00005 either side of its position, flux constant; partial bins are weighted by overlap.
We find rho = 15.52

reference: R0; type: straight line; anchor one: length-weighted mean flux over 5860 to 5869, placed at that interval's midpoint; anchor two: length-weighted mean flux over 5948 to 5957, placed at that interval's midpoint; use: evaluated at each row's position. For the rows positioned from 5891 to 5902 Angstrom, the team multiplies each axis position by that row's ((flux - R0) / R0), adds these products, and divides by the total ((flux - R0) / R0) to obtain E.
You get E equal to 5896.0 Angstrom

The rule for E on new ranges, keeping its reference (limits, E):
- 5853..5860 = 5856.4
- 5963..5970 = 5966.4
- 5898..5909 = 5902.1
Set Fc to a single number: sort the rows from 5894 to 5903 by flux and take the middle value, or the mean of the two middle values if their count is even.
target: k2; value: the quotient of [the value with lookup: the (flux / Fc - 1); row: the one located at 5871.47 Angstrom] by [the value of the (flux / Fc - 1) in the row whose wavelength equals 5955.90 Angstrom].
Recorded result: 1.1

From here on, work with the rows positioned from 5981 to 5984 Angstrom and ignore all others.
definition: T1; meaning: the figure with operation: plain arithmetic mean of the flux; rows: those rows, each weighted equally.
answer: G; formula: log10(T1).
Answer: 0.885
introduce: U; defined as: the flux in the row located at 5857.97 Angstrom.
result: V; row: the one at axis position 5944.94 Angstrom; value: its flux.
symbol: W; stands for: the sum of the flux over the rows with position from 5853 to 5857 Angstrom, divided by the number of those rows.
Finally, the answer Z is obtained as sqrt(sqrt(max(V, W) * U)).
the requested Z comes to 2.82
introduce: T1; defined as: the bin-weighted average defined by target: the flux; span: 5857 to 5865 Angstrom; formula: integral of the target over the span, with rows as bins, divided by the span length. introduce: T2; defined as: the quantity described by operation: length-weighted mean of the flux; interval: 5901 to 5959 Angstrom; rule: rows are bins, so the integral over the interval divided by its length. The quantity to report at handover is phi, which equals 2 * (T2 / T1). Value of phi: 1.9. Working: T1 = 7.7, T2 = 7.5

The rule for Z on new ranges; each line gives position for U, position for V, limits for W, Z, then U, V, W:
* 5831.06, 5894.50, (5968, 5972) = 2.83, 7.92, 5.6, 8.14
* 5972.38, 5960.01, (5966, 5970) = 2.80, 7.79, 7.74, 7.86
